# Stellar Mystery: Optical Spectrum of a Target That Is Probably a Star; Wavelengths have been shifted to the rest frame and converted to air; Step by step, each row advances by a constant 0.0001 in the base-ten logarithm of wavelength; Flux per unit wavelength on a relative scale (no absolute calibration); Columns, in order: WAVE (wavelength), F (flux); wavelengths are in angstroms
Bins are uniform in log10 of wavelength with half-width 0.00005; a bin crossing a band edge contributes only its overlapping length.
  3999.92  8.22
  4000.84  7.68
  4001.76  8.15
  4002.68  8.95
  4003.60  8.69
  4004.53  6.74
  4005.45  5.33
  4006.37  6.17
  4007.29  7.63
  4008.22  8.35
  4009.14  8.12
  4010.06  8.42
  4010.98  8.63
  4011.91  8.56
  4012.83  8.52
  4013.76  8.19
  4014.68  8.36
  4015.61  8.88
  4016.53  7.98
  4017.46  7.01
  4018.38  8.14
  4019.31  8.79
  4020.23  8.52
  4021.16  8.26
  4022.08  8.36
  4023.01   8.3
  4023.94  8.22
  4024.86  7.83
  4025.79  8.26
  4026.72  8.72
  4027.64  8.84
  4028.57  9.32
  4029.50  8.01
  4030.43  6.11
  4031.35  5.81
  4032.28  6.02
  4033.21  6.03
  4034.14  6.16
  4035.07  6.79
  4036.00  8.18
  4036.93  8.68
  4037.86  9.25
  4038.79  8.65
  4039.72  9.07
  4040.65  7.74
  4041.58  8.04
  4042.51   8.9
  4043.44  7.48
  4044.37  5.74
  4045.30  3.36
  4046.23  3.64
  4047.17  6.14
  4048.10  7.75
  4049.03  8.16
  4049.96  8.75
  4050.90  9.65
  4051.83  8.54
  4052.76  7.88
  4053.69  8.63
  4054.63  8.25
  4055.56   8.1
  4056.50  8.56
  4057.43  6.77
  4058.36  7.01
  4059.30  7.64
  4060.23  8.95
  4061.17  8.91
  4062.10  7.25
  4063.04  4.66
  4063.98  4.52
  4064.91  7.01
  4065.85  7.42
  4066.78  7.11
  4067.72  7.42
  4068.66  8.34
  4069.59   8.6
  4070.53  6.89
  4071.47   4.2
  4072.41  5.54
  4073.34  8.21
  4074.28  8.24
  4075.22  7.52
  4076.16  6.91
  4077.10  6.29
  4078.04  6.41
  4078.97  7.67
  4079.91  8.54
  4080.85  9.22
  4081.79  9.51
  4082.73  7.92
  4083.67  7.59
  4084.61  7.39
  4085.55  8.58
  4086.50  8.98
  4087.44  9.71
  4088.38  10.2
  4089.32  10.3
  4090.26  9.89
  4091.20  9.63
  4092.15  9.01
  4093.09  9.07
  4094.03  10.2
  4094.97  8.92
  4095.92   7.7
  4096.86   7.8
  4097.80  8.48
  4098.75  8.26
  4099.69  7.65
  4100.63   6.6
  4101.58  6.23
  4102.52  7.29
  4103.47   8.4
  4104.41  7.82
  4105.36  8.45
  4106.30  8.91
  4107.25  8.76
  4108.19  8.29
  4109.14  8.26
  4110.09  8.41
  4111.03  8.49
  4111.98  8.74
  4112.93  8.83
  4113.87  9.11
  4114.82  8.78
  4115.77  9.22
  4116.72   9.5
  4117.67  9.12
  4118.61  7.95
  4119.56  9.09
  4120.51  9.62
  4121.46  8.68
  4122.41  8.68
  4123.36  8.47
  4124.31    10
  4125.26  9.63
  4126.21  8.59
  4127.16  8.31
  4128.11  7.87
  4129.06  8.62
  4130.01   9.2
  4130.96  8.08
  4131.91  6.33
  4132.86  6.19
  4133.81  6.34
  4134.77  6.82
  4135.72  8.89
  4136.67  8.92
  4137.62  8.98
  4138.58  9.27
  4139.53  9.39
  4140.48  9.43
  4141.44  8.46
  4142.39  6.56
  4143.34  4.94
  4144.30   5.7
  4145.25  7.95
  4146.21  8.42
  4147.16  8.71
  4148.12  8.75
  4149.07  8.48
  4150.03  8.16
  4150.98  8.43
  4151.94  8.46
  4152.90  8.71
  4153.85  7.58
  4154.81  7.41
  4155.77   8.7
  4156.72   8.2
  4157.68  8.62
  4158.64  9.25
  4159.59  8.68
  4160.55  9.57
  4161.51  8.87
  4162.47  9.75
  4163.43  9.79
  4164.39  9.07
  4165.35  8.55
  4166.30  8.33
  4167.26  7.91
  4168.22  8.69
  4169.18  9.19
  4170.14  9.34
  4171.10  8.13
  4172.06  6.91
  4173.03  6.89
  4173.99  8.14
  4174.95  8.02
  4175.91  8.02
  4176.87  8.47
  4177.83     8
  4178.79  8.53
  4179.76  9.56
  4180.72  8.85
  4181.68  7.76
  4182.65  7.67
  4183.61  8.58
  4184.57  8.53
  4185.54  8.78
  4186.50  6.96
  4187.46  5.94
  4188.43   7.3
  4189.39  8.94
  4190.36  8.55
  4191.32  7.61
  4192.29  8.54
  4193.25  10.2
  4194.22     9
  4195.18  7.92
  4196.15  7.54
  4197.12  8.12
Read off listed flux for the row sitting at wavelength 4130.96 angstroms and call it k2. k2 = 8.08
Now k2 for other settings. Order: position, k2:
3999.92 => 8.22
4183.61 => 8.58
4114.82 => 8.78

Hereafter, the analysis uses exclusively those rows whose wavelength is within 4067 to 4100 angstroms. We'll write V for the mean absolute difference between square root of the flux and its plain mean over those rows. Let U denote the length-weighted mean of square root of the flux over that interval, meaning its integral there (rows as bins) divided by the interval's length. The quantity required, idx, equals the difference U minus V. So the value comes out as 2.67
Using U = 2.85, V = 0.18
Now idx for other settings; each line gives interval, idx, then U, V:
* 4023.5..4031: 2.73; 2.85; 0.11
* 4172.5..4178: 2.75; 2.81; 0.06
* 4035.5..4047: 2.36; 2.68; 0.32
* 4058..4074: 2.42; 2.64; 0.22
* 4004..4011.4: 2.53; 2.72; 0.19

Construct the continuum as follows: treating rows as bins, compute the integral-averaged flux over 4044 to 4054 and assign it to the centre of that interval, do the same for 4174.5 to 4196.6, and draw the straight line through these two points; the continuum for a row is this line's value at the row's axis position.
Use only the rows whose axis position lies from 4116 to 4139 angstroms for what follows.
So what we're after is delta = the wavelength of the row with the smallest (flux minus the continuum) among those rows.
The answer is 4132.86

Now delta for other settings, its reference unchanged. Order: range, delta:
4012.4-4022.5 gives 4017.46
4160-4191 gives 4187.46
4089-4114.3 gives 4101.58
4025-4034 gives 4031.35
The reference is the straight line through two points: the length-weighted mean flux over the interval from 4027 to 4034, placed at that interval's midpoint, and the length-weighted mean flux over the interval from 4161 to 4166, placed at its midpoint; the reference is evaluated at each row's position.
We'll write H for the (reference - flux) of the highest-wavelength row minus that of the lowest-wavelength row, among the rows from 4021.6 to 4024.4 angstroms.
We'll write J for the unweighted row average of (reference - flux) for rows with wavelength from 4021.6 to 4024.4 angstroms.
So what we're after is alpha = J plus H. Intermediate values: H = 0.17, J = -1.2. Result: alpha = -1.1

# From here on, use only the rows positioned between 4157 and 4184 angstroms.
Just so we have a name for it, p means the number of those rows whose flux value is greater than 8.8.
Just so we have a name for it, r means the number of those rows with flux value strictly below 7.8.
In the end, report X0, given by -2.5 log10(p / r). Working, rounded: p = 10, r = 4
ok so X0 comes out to -1.0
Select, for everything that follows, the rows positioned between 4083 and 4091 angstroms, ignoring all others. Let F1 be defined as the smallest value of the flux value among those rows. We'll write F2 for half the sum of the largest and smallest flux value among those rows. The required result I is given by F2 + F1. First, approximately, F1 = 7.39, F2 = 8.8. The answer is 16.2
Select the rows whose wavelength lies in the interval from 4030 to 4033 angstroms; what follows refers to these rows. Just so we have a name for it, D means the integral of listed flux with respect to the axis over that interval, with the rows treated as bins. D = 18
